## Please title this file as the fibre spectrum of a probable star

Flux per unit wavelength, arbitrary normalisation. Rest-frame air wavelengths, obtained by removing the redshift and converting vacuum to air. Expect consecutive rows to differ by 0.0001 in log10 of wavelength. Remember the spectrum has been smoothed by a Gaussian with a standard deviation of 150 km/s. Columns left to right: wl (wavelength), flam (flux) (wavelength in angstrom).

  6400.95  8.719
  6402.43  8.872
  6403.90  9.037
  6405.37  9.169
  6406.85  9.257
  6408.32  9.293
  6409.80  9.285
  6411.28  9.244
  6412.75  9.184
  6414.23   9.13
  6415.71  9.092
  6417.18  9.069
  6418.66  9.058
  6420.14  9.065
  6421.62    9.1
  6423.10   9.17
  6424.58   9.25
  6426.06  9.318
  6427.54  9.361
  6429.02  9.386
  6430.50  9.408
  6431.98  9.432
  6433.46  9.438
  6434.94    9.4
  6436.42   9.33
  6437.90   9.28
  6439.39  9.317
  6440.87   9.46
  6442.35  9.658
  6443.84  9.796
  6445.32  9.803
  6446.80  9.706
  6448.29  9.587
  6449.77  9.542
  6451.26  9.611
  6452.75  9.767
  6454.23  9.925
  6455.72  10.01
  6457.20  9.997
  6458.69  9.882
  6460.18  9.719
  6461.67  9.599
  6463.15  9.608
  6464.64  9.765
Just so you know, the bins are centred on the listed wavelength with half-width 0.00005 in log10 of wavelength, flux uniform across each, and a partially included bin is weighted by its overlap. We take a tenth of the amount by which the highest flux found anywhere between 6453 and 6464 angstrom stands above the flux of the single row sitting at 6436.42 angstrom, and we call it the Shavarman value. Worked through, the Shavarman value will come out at 0.068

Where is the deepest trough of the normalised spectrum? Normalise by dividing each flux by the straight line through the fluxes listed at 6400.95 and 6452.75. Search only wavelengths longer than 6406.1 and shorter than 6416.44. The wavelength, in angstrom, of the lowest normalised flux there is 6415.71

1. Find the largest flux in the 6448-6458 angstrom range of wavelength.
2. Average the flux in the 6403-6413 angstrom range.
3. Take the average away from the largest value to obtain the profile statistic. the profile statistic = 0.8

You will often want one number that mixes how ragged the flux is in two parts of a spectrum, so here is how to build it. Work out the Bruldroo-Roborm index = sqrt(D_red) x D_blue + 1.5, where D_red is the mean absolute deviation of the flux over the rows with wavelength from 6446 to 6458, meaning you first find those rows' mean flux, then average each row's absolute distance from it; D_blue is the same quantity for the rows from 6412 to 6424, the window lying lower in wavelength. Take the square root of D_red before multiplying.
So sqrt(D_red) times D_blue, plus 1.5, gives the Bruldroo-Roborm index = 1.52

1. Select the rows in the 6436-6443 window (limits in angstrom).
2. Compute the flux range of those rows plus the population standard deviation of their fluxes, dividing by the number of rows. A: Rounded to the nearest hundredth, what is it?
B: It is 0.52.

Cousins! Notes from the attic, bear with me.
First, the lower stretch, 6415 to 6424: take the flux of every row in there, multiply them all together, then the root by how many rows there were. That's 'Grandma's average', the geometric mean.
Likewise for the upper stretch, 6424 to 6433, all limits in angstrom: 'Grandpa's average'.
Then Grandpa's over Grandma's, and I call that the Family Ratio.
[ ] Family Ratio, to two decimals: 1.03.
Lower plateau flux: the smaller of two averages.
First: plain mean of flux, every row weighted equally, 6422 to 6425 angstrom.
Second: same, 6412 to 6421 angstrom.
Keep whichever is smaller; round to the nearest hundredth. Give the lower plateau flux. 9.10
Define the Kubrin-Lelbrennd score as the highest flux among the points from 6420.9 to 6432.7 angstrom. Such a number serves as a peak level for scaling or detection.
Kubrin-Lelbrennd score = 9.432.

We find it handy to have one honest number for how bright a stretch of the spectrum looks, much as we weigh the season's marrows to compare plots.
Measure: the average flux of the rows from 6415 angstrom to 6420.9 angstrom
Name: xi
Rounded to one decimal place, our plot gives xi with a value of 9.1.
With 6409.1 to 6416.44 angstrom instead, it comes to 9.2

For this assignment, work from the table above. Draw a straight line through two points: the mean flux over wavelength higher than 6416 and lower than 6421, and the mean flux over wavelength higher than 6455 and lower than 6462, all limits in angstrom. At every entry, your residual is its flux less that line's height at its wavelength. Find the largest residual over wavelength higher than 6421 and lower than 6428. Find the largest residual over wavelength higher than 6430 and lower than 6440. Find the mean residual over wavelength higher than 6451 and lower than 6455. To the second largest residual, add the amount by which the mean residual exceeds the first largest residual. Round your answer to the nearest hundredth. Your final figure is 0.03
